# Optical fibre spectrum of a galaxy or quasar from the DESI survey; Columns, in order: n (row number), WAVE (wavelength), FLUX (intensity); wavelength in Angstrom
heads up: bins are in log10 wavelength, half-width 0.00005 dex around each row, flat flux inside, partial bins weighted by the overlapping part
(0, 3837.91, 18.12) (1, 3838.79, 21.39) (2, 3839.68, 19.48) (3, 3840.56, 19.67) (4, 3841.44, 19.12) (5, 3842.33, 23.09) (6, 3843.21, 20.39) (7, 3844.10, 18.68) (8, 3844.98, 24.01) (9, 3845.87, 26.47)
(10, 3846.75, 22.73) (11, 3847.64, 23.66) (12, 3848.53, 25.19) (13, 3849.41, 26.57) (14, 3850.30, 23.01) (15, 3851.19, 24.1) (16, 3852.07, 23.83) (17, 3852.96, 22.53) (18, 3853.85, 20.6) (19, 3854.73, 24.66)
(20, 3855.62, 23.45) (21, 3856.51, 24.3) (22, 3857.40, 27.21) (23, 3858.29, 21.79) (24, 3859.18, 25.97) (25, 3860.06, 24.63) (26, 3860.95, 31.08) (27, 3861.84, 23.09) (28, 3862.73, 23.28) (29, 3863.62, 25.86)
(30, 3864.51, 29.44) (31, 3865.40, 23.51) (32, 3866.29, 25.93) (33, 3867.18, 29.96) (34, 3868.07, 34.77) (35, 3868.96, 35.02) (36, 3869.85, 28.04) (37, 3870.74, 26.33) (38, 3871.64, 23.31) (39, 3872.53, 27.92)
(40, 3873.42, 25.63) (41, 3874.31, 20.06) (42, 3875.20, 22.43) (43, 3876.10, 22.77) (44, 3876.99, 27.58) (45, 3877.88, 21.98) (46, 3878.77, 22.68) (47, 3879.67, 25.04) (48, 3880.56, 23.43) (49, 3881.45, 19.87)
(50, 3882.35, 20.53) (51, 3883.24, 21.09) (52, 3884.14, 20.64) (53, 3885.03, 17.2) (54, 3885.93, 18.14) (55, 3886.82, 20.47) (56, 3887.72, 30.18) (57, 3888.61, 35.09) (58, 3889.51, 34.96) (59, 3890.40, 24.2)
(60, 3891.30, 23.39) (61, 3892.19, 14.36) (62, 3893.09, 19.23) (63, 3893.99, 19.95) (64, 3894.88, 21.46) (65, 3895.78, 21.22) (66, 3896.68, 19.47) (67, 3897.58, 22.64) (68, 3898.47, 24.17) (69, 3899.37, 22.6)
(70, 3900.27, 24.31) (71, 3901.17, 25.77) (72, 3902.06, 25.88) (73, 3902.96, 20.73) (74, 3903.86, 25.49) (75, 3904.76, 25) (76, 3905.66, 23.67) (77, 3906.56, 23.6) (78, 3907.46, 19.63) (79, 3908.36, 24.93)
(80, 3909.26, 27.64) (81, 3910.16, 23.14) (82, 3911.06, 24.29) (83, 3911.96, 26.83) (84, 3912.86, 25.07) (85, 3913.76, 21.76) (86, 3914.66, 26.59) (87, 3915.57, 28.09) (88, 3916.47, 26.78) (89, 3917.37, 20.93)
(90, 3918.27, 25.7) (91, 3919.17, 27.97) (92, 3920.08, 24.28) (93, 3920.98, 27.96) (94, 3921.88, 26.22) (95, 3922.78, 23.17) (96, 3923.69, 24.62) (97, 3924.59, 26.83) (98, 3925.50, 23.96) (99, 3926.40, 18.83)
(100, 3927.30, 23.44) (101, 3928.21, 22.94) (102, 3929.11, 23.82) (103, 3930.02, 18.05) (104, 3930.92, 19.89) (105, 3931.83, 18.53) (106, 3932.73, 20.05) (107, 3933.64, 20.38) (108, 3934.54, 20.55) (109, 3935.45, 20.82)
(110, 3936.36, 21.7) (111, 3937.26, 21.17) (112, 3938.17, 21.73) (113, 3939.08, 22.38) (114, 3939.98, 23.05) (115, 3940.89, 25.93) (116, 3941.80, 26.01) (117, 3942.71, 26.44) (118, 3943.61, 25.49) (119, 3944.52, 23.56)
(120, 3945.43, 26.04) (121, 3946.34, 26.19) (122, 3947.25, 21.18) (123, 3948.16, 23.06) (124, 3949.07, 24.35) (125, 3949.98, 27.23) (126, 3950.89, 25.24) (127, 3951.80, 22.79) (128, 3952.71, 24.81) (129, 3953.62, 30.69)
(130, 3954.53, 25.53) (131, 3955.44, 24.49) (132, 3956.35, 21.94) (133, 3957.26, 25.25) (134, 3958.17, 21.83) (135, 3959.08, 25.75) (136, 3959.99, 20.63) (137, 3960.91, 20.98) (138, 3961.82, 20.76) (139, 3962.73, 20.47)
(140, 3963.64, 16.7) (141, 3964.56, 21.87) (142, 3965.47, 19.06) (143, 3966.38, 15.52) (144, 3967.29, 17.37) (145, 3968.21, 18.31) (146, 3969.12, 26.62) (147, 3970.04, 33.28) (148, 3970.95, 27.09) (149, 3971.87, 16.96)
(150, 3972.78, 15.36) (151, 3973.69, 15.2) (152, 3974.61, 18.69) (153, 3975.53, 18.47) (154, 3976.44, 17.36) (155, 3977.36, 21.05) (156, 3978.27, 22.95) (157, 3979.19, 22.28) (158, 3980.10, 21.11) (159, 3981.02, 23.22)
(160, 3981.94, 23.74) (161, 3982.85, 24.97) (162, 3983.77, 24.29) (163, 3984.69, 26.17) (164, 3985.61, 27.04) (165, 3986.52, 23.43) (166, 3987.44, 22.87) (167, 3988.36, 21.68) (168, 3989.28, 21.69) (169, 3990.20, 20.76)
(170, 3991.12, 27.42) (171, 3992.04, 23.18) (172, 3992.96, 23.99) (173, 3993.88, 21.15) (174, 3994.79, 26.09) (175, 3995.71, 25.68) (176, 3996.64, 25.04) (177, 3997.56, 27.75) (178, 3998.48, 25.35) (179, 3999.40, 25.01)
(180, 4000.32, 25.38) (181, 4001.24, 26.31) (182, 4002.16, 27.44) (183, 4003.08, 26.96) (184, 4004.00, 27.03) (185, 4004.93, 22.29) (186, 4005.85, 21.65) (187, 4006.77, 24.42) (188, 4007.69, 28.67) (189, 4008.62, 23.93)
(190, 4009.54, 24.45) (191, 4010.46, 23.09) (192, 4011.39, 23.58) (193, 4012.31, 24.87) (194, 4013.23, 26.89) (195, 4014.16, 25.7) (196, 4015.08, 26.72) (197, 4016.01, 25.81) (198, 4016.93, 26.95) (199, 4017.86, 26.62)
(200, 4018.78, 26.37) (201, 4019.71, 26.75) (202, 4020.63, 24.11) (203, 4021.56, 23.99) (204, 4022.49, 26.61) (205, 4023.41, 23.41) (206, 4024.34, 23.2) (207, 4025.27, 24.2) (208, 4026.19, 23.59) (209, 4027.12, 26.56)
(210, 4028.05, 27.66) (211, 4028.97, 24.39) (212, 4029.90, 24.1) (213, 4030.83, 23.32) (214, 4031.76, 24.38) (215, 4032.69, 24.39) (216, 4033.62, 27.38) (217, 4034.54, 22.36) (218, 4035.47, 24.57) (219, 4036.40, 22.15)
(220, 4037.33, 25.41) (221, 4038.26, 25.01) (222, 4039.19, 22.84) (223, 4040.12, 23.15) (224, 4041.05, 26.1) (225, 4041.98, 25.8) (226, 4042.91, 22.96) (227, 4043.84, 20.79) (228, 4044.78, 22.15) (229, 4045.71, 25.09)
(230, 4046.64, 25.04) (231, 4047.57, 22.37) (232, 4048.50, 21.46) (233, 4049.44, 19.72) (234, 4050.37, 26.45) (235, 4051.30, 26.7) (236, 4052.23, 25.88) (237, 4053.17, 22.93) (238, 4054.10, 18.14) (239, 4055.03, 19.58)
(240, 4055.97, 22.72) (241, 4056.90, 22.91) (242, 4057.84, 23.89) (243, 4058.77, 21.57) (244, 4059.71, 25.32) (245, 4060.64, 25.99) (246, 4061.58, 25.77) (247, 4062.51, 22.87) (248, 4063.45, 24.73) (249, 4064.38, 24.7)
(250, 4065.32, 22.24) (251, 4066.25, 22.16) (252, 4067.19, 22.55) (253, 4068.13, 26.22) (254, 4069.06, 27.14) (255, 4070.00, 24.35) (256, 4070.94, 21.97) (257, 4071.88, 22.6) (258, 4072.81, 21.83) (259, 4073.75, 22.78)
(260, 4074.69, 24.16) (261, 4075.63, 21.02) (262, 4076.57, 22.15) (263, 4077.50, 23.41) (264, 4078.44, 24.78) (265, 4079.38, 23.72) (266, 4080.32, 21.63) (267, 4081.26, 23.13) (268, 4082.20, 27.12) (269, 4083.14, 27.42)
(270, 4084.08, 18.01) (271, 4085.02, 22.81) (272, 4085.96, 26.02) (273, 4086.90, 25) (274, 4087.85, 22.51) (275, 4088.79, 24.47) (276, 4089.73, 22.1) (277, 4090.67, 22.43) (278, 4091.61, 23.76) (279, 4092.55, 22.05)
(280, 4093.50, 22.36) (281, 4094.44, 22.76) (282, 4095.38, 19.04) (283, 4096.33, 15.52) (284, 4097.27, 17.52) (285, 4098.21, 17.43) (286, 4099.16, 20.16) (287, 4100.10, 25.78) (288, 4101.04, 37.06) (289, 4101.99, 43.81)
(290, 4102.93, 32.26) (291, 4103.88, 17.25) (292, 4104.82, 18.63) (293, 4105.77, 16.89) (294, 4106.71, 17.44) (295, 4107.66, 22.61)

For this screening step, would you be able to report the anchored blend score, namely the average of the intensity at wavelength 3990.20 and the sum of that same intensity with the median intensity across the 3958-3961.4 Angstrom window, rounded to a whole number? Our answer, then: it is 31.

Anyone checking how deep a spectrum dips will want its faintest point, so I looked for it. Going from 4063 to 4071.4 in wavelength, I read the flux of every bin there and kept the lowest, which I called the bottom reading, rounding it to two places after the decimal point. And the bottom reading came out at 21.97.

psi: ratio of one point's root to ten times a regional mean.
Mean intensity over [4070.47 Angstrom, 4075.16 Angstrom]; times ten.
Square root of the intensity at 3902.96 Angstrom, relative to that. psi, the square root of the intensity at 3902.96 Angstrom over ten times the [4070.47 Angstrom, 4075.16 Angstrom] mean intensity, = 0.0201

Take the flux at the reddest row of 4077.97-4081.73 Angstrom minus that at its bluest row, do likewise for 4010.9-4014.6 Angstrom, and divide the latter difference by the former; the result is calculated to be -1.3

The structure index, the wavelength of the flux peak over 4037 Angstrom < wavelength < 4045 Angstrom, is 4041.05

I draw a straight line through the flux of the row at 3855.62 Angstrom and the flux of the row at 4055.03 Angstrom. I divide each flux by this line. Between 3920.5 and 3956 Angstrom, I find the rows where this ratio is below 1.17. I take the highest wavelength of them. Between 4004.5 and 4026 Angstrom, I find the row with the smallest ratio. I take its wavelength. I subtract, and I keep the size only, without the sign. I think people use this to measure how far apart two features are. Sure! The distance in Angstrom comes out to 50.4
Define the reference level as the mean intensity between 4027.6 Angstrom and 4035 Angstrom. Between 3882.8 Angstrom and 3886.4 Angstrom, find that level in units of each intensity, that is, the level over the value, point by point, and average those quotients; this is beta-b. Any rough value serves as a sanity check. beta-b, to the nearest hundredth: 1.29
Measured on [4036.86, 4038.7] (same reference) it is 0.98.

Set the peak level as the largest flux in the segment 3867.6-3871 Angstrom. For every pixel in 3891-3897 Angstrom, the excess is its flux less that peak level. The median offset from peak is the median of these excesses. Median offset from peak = -15.1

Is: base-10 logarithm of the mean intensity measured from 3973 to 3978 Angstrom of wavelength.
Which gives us 1.26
